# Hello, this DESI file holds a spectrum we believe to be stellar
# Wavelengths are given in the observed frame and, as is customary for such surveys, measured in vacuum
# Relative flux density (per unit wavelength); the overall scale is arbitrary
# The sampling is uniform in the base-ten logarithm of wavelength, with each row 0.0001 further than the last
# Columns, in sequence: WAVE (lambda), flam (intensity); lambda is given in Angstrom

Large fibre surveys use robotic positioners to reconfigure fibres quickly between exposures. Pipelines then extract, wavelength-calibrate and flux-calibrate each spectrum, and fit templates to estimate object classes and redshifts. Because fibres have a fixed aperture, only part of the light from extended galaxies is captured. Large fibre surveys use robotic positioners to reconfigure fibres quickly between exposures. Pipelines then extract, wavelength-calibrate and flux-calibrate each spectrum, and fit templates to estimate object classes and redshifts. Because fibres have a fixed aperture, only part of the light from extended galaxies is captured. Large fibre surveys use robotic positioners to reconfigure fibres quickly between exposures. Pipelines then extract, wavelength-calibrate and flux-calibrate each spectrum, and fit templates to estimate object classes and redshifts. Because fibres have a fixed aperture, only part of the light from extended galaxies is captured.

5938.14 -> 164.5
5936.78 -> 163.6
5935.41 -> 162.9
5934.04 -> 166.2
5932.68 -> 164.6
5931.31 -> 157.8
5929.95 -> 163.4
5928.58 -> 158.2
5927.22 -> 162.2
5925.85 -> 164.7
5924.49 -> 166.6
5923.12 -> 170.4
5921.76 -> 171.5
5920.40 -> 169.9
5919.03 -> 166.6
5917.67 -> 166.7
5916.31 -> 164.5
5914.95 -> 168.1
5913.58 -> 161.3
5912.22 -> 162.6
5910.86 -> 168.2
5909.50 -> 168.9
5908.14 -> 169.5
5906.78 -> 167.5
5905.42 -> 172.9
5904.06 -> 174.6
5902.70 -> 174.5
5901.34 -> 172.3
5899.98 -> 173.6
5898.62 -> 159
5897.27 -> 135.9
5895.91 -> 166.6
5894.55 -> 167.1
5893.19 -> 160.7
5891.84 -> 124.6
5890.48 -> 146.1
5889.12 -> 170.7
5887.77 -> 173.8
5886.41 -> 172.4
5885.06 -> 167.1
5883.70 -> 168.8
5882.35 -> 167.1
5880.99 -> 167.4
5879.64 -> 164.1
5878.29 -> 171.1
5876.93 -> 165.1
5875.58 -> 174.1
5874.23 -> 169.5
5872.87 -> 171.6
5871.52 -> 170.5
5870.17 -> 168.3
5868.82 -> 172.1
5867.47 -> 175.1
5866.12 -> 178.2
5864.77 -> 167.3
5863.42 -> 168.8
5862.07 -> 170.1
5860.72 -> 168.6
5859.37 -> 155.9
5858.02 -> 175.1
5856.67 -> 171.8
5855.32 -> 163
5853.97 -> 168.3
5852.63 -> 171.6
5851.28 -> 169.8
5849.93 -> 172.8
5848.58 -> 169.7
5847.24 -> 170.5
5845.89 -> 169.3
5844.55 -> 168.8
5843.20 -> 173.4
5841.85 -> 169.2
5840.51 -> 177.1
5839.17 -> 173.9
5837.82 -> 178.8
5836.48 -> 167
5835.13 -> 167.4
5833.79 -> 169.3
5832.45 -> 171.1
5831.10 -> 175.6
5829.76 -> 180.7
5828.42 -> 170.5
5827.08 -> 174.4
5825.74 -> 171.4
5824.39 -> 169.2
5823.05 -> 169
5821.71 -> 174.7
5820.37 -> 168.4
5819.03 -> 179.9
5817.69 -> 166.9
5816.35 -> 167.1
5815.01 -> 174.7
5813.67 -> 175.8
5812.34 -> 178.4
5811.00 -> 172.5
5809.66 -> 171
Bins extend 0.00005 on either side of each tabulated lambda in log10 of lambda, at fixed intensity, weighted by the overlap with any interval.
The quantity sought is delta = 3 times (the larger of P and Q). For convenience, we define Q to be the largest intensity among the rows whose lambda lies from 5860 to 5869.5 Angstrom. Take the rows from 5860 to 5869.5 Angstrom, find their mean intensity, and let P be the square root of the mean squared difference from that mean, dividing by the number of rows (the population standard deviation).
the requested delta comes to 535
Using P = 4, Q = 178.2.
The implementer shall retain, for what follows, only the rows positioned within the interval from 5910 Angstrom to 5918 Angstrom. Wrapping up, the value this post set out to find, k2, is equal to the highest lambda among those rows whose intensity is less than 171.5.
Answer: 5917.67 Angstrom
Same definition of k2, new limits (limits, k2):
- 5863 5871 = 5870.17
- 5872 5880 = 5879.64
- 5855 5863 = 5862.07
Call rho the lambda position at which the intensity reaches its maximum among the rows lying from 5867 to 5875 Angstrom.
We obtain 5867.47 Angstrom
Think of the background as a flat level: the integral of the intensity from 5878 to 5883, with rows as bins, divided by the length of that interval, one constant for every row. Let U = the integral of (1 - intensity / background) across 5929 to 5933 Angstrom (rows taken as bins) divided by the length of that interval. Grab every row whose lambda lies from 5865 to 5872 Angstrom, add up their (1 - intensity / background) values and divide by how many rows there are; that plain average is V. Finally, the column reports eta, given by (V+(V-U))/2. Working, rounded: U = 0.034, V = -0.034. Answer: -0.05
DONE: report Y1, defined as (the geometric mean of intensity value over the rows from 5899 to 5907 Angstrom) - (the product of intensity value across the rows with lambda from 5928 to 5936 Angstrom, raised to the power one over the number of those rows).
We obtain 10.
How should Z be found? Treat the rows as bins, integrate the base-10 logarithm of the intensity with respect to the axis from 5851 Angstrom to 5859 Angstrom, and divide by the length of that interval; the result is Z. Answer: 2.23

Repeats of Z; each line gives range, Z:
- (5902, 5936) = 2.22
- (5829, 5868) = 2.23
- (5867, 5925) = 2.22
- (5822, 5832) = 2.24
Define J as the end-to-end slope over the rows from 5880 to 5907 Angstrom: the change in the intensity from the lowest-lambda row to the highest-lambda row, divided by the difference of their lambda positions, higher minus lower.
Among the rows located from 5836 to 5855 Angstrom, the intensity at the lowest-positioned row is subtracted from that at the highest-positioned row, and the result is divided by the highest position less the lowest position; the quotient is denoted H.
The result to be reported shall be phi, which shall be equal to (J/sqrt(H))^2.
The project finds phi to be 0.0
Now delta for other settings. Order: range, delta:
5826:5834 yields 542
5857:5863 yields 525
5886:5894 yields 521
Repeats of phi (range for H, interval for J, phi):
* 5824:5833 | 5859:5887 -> 1.6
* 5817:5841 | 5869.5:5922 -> 0.0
